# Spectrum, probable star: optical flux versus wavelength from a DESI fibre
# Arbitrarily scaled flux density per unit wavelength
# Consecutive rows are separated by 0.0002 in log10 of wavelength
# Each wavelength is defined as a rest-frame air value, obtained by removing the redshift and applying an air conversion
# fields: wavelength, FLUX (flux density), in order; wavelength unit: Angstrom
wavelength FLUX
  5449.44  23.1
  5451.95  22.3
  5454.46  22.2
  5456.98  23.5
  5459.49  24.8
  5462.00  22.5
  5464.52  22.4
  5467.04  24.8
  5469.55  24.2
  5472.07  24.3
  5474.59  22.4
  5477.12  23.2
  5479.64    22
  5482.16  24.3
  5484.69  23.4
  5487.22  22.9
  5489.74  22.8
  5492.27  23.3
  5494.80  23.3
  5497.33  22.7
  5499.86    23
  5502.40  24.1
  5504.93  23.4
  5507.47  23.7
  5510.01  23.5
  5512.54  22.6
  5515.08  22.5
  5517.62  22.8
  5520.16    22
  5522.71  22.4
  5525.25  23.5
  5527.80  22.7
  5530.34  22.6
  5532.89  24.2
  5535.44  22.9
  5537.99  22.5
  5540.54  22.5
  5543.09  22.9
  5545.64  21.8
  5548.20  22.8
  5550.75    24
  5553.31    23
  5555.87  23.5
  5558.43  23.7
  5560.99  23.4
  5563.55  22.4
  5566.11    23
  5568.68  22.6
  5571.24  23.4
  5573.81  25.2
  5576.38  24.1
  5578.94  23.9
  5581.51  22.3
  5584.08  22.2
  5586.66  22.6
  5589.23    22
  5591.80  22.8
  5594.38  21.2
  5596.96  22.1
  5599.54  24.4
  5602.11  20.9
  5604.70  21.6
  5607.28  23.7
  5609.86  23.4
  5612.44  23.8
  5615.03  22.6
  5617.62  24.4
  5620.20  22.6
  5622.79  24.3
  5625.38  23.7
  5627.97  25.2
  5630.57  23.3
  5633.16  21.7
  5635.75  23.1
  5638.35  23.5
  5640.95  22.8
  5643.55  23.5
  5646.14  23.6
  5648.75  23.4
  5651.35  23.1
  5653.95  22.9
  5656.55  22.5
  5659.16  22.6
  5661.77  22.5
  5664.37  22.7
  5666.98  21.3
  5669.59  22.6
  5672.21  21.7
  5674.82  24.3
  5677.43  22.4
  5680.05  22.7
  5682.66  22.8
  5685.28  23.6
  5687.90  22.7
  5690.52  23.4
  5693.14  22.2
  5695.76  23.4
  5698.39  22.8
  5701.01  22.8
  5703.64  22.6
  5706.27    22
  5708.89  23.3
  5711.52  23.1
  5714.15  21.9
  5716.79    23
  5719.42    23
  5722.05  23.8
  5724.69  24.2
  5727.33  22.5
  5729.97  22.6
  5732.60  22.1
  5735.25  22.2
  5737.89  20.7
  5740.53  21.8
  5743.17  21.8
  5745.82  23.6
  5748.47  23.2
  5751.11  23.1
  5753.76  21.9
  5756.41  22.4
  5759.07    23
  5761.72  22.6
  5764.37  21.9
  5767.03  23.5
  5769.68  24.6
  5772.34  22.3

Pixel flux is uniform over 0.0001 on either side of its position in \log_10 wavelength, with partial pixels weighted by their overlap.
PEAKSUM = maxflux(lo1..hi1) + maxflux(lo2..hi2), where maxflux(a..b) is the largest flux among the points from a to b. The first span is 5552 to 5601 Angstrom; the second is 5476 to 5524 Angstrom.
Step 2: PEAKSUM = 49.50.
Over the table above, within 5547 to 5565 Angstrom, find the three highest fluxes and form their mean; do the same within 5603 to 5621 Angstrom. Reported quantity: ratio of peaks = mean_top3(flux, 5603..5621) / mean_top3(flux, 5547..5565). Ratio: 1.010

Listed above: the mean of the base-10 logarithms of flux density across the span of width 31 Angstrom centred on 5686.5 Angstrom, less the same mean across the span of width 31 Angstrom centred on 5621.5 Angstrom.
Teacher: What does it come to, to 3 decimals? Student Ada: -0.011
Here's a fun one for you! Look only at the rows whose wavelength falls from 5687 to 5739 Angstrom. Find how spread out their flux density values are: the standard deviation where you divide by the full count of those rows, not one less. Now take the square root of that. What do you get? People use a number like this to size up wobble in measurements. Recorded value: 0.87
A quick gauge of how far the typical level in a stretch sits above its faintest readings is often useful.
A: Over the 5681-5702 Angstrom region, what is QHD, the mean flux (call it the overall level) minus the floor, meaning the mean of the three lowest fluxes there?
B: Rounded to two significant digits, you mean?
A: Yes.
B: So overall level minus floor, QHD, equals 0.40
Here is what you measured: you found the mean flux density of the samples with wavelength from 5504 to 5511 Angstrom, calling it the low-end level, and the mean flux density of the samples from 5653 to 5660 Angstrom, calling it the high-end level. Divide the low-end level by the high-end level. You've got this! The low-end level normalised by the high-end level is 1.038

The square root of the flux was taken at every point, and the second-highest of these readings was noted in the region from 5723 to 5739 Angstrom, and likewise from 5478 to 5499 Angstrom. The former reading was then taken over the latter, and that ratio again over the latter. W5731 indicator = 0.203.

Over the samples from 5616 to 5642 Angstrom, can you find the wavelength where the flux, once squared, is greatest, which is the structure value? 5627.97 Angstrom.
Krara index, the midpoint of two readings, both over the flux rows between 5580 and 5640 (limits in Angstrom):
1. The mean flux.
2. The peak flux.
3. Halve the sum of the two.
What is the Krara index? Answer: 24.1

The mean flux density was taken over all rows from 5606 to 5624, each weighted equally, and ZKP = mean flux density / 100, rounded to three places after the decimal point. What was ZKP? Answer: 0.235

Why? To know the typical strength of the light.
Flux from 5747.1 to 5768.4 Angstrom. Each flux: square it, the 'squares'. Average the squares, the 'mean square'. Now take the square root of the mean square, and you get 22.7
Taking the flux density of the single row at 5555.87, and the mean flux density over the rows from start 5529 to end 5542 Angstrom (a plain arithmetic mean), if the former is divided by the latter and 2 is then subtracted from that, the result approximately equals -0.976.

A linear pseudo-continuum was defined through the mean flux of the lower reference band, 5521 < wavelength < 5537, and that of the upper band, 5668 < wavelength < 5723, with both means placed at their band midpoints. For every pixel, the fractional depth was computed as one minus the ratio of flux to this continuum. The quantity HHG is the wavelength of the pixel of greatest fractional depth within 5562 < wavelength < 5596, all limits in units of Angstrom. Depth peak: 5594.38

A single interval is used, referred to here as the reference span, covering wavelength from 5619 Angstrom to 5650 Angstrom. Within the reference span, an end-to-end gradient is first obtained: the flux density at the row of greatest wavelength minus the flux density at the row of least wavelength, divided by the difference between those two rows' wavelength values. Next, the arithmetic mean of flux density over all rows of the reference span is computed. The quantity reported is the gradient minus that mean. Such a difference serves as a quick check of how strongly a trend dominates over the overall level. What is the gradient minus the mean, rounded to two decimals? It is -23.36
